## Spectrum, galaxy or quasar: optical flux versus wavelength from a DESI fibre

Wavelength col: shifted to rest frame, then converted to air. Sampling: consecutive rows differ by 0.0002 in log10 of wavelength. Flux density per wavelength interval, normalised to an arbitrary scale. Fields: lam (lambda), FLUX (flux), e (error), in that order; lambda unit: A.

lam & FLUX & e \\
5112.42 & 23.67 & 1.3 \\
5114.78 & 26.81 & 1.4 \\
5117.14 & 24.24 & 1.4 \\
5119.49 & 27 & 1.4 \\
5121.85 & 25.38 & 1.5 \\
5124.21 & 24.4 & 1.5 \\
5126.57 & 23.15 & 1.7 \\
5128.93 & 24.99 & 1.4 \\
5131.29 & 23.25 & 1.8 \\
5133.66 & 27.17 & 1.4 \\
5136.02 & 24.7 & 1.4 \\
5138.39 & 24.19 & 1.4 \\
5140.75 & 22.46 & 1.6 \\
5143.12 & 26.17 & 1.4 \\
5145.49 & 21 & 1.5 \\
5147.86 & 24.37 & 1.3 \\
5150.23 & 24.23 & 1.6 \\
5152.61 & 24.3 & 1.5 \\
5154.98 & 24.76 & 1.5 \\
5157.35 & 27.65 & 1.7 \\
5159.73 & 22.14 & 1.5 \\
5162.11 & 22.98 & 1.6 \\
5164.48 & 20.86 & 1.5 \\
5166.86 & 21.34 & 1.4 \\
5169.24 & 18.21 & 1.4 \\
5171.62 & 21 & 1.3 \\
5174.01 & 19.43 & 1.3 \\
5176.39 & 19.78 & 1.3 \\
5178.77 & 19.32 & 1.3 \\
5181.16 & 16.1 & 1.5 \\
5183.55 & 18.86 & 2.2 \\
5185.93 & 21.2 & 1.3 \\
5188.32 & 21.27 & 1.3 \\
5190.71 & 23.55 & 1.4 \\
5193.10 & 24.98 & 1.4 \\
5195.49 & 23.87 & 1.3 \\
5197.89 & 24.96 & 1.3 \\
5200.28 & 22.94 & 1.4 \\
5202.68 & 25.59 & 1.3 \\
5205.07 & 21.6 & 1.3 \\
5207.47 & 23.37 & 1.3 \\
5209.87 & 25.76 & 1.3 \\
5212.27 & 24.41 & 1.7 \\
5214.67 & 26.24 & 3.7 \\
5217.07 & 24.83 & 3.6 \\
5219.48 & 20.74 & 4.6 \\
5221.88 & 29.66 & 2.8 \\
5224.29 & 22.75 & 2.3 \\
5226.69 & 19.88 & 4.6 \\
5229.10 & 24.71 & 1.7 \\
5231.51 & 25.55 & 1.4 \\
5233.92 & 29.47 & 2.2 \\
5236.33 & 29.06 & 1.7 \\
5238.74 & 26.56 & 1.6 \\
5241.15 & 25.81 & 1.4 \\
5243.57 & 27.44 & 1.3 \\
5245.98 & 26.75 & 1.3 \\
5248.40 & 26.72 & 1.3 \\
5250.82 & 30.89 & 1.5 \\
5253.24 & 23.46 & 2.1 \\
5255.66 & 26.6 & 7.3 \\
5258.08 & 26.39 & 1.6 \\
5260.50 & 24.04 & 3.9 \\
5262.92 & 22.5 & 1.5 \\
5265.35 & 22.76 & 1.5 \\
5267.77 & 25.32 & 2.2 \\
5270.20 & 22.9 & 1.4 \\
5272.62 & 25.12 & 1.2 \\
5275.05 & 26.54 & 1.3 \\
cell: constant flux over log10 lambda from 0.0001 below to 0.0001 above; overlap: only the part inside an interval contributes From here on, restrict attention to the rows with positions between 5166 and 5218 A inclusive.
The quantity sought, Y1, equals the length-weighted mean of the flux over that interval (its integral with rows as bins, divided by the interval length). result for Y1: 22.2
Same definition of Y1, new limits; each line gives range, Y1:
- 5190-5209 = 23.9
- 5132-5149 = 24.3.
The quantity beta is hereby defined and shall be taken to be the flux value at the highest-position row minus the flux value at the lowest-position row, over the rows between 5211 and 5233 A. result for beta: 1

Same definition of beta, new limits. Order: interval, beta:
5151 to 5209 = -1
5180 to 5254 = 7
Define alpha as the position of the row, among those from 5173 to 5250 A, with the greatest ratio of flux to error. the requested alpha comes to 5243.57 A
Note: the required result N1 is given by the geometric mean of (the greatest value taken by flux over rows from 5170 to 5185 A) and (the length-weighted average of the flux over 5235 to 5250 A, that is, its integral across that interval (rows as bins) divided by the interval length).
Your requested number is 23.9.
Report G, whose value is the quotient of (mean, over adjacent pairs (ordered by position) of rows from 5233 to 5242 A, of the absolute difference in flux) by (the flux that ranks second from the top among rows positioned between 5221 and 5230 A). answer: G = 0.049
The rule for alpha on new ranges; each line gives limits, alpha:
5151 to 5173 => 5154.98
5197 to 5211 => 5209.87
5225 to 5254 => 5243.57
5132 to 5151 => 5133.66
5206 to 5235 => 5209.87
